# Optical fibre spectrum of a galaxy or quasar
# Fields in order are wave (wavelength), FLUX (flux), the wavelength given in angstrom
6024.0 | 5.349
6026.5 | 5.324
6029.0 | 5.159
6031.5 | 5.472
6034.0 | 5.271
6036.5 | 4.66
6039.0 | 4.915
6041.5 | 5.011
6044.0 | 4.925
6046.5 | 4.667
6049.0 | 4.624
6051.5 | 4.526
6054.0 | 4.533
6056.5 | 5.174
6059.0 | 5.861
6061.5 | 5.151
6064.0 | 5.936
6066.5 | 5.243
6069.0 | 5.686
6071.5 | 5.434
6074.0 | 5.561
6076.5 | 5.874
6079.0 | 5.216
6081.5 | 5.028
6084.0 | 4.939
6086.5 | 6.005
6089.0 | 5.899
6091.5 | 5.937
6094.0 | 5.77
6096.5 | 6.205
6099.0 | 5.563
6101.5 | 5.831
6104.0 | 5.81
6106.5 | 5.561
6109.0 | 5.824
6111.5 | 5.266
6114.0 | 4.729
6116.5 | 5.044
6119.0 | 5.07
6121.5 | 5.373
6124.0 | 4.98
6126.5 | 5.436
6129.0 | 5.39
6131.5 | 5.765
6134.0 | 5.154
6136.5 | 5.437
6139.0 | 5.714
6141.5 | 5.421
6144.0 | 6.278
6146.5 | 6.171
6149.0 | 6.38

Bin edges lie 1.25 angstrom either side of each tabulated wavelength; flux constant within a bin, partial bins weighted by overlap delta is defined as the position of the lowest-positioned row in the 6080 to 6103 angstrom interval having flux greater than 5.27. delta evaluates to 6086.5 angstrom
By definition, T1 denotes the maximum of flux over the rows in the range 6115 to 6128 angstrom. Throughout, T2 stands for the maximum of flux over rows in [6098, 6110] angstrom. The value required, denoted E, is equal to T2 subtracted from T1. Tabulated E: -0.4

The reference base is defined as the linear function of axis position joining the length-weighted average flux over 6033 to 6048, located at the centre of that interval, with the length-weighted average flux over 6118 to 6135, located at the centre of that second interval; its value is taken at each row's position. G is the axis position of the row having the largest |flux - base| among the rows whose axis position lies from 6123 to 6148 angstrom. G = 6144.0 angstrom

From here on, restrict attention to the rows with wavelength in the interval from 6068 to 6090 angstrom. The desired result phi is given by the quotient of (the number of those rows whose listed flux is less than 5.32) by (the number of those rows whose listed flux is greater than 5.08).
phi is 0.43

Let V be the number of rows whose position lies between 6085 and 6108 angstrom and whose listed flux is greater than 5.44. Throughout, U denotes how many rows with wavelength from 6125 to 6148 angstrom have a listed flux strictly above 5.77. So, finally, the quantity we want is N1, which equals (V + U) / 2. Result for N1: 5.5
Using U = 2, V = 9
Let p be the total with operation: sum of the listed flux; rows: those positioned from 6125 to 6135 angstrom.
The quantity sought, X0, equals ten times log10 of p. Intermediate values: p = 22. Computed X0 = 13.4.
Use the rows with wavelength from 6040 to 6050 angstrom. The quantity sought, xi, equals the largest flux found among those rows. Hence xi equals 5.011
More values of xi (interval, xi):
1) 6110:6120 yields 5.266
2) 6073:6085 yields 5.874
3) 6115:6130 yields 5.436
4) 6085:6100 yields 6.205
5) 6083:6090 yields 6.005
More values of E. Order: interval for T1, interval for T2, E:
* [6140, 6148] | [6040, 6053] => 1.3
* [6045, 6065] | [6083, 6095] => -0.1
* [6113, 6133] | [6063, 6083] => -0.2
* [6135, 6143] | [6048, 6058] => 0.5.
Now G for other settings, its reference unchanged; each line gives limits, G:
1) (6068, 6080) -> 6076.5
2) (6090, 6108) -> 6096.5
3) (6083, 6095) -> 6086.5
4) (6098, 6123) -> 6101.5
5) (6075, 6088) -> 6086.5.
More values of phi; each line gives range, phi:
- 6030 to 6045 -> 2.50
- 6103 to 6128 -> 0.83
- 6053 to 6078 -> 0.44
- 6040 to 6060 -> 3.50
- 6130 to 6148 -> 0.14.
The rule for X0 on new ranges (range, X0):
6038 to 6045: 11.7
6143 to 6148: 11.0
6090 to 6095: 10.7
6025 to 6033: 12.0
